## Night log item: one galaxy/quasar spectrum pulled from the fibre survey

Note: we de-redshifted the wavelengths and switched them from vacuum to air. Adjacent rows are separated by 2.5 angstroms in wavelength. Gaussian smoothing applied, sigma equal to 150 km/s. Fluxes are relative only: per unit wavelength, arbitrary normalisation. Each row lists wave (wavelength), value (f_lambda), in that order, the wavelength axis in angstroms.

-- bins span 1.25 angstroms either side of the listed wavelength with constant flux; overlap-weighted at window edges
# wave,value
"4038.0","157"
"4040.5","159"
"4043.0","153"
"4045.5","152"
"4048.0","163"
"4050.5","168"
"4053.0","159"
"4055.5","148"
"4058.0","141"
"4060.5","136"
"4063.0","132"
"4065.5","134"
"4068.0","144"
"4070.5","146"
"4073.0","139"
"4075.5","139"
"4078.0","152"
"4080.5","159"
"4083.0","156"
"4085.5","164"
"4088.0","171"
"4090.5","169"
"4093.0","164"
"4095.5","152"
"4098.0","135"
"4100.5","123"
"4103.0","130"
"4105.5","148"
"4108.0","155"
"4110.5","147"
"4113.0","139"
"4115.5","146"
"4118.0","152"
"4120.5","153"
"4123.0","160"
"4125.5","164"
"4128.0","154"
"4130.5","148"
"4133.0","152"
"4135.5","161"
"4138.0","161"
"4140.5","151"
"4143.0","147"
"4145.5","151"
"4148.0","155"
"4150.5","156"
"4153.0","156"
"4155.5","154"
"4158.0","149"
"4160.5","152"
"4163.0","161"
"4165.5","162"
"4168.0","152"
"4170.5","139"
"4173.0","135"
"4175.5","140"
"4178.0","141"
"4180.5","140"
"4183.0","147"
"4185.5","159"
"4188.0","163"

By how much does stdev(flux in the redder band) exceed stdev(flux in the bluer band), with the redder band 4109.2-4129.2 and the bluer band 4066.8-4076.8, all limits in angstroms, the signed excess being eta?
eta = 4.4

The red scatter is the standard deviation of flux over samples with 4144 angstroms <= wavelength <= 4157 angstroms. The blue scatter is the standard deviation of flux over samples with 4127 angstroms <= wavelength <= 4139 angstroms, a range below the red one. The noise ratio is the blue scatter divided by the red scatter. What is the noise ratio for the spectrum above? 2.8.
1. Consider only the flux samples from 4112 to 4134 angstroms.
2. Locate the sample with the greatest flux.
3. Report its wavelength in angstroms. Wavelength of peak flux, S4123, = 4125.5 angstroms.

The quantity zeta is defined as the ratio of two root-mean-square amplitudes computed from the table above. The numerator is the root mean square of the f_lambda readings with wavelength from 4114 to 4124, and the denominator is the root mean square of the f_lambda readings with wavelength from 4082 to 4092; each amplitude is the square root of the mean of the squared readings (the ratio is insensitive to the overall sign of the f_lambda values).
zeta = 0.93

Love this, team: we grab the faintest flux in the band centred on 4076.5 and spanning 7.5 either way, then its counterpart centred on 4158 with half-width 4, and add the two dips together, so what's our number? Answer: 288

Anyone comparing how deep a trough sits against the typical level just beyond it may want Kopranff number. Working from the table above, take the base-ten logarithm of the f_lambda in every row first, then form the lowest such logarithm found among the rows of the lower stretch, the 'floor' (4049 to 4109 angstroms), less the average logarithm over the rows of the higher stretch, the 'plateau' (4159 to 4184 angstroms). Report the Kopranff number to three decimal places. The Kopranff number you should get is -0.076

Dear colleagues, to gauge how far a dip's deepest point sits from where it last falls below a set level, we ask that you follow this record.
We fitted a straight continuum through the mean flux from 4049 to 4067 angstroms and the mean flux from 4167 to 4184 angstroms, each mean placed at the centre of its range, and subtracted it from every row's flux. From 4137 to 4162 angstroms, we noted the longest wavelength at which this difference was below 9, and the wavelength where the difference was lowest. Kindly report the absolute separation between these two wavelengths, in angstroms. 15.0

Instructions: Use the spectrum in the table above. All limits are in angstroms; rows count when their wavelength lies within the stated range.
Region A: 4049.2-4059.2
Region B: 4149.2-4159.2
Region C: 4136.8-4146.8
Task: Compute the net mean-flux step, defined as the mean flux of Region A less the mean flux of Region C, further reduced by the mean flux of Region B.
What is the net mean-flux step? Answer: -152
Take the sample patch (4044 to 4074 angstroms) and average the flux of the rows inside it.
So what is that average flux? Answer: 147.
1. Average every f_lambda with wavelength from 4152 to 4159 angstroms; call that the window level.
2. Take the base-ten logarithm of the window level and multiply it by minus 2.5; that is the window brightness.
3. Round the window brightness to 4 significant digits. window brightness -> -5.462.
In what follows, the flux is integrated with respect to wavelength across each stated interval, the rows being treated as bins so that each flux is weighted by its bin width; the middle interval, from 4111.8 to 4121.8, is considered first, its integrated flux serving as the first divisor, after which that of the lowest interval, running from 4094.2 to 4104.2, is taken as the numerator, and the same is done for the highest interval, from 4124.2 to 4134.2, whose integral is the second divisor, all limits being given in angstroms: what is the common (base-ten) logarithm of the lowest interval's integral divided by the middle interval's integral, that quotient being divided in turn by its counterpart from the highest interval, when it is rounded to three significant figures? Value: -3.23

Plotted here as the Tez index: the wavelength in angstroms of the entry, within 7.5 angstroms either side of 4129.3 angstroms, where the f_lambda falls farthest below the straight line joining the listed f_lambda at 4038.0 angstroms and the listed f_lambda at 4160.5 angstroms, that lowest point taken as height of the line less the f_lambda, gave 4130.5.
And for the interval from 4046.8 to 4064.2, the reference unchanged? 4063.0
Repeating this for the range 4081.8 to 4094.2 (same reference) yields 4083.0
